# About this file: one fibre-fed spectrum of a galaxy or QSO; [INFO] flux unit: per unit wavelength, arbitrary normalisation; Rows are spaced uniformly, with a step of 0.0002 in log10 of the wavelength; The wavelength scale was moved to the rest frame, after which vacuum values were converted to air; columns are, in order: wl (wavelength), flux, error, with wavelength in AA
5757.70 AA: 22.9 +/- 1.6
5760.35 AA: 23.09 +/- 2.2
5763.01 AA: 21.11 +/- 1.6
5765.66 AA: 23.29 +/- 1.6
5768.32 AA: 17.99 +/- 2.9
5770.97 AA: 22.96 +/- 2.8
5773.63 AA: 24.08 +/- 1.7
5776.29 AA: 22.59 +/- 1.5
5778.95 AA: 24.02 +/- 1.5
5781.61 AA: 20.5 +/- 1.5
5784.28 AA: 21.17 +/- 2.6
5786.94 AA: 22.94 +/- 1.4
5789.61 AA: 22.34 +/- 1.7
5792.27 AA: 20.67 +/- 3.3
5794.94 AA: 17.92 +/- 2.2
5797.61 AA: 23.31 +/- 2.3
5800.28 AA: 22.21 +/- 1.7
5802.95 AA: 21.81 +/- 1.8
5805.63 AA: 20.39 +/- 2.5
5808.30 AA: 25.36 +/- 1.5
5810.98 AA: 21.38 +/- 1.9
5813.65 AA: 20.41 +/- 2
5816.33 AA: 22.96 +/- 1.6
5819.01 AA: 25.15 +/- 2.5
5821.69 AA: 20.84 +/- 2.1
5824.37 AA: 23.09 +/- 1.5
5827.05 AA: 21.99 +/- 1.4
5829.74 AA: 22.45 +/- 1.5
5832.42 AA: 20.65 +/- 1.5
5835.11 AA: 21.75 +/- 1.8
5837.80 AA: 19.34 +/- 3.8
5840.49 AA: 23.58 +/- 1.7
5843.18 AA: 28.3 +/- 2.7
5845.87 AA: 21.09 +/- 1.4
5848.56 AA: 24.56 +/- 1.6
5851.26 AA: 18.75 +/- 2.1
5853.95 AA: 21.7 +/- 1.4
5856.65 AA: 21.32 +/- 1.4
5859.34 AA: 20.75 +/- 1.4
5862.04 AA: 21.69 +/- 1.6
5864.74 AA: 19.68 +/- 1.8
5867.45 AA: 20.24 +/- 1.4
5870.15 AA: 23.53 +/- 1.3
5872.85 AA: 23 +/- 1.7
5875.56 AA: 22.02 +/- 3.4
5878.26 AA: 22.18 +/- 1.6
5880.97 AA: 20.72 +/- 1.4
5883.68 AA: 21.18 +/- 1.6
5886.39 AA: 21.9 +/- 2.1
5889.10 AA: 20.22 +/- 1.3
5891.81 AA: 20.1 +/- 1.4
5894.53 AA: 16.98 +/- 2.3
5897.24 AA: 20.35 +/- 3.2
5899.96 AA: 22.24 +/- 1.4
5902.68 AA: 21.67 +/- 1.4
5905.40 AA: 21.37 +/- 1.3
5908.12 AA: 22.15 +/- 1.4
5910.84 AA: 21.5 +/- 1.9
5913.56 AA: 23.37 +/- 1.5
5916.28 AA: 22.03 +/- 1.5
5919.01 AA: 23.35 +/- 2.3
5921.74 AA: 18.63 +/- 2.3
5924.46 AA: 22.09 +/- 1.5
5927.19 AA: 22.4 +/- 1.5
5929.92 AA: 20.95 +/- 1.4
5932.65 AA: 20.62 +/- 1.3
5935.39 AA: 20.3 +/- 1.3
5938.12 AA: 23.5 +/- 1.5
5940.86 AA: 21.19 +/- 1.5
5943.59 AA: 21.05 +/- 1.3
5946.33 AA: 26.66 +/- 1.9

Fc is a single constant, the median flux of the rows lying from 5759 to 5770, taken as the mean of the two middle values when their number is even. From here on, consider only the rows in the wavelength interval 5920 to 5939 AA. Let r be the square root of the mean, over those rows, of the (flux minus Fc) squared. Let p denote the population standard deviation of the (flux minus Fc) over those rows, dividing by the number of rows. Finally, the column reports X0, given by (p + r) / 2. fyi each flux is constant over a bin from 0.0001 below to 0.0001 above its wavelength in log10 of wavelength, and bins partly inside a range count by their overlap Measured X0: 1.60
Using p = 1.5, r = 1.7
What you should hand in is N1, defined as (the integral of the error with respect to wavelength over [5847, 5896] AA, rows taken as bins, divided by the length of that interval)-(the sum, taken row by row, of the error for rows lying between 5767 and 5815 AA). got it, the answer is -35.1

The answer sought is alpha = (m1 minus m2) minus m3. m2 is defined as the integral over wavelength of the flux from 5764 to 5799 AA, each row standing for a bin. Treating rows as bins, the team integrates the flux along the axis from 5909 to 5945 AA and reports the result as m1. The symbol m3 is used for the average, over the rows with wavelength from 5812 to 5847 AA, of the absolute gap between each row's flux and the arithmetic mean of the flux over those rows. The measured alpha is 13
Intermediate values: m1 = 779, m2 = 764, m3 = 1.68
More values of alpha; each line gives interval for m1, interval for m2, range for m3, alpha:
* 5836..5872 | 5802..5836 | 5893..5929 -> 33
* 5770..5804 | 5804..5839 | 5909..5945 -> -22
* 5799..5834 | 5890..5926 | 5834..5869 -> 12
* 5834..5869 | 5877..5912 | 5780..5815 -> 27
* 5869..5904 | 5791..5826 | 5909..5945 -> -27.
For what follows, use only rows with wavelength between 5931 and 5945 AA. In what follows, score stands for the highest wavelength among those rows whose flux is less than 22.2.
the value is 5943.59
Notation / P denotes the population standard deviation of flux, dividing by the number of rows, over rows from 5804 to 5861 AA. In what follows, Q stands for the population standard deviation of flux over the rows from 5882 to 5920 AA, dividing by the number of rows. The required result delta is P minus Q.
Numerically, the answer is 0.65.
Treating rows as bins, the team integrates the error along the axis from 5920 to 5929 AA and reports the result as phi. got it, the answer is 15.9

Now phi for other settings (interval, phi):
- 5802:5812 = 19.3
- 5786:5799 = 28.6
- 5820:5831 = 18.2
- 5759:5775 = 34.1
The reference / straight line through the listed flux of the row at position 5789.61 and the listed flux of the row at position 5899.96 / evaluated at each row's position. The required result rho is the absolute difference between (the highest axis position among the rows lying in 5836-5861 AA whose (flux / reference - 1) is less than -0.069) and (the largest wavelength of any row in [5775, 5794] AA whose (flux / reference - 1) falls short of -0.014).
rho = 59.0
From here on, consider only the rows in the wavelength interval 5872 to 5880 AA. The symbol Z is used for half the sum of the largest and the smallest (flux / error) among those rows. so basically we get 10.2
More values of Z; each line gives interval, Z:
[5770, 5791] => 12.3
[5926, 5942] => 15.0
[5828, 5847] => 10.1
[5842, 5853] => 12.1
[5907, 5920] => 13.0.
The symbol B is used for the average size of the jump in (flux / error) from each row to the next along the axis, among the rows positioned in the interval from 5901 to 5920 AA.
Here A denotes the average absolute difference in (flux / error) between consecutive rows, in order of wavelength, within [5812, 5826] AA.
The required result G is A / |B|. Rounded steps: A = 3.51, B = 2.6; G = 1.3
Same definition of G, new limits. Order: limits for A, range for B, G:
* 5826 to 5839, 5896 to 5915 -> 0.8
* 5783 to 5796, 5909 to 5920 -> 1.6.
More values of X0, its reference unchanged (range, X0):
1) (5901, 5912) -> 0.41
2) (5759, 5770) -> 2.19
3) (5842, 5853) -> 3.69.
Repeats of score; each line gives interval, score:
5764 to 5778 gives 5768.32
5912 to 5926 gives 5924.46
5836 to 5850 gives 5845.87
